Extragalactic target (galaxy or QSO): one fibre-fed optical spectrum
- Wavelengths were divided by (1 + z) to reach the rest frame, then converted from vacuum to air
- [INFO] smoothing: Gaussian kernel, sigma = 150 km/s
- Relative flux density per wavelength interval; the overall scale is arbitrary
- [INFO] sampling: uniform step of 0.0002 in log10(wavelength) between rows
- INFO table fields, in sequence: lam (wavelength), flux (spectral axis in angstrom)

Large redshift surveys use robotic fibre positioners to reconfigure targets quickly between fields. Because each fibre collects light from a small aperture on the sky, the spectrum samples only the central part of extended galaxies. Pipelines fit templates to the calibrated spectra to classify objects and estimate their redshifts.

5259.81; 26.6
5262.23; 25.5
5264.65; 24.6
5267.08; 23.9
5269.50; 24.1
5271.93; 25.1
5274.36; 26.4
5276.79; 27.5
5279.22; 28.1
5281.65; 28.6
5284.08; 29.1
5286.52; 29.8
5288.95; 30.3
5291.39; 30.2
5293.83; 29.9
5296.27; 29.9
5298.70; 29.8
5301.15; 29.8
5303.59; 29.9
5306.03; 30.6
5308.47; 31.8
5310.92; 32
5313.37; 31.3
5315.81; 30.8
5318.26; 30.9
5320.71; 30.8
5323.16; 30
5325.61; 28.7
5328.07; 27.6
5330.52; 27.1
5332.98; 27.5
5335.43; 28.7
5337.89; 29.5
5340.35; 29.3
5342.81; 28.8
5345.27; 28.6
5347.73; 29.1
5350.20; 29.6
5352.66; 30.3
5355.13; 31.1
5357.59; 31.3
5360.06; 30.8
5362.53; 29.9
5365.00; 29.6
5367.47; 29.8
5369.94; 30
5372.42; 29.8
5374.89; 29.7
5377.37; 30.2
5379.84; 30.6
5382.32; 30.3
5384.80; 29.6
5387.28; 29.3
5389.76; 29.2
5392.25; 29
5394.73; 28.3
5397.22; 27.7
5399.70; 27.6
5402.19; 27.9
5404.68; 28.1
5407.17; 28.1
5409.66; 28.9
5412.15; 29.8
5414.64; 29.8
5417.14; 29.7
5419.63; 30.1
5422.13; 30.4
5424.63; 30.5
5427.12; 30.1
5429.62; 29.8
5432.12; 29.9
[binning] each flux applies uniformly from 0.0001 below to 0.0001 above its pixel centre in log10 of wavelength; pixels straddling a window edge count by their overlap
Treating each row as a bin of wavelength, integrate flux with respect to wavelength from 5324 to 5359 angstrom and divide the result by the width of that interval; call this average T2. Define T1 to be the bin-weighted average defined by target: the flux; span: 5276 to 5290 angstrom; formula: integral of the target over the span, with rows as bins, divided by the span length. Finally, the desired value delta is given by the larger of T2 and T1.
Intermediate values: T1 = 28.94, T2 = 29.1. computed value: 29.1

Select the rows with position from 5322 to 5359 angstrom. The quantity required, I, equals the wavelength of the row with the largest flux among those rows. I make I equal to 5357.59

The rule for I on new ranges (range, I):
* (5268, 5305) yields 5288.95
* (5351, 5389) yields 5357.59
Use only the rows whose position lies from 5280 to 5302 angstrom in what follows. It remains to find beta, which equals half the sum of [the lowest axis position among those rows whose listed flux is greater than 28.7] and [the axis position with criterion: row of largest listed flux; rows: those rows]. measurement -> 5286.5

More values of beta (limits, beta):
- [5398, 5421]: 5414.6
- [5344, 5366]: 5352.7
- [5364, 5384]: 5372.4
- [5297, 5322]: 5304.8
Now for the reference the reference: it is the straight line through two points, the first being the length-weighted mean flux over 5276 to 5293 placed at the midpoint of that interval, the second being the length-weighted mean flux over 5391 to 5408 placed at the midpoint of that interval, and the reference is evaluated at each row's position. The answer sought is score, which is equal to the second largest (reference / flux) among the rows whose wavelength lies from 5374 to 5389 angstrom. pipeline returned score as 0.95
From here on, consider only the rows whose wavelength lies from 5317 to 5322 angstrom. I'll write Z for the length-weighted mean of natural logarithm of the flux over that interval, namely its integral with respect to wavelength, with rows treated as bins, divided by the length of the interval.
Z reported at 3.43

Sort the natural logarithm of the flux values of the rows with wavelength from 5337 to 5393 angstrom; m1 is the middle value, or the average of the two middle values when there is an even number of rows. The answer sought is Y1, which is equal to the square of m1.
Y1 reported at 11.5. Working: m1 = 3.39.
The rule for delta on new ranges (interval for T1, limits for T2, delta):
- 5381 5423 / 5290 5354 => 29.7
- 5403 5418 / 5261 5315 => 29.0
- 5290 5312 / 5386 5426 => 30.4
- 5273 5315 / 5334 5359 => 29.7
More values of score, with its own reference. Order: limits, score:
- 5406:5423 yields 0.97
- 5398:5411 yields 1.01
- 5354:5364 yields 0.92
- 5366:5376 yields 0.95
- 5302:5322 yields 0.95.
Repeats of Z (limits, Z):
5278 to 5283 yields 3.35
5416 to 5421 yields 3.40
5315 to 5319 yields 3.43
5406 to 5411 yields 3.35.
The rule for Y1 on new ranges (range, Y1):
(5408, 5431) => 11.5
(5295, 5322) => 11.7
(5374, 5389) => 11.6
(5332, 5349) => 11.3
